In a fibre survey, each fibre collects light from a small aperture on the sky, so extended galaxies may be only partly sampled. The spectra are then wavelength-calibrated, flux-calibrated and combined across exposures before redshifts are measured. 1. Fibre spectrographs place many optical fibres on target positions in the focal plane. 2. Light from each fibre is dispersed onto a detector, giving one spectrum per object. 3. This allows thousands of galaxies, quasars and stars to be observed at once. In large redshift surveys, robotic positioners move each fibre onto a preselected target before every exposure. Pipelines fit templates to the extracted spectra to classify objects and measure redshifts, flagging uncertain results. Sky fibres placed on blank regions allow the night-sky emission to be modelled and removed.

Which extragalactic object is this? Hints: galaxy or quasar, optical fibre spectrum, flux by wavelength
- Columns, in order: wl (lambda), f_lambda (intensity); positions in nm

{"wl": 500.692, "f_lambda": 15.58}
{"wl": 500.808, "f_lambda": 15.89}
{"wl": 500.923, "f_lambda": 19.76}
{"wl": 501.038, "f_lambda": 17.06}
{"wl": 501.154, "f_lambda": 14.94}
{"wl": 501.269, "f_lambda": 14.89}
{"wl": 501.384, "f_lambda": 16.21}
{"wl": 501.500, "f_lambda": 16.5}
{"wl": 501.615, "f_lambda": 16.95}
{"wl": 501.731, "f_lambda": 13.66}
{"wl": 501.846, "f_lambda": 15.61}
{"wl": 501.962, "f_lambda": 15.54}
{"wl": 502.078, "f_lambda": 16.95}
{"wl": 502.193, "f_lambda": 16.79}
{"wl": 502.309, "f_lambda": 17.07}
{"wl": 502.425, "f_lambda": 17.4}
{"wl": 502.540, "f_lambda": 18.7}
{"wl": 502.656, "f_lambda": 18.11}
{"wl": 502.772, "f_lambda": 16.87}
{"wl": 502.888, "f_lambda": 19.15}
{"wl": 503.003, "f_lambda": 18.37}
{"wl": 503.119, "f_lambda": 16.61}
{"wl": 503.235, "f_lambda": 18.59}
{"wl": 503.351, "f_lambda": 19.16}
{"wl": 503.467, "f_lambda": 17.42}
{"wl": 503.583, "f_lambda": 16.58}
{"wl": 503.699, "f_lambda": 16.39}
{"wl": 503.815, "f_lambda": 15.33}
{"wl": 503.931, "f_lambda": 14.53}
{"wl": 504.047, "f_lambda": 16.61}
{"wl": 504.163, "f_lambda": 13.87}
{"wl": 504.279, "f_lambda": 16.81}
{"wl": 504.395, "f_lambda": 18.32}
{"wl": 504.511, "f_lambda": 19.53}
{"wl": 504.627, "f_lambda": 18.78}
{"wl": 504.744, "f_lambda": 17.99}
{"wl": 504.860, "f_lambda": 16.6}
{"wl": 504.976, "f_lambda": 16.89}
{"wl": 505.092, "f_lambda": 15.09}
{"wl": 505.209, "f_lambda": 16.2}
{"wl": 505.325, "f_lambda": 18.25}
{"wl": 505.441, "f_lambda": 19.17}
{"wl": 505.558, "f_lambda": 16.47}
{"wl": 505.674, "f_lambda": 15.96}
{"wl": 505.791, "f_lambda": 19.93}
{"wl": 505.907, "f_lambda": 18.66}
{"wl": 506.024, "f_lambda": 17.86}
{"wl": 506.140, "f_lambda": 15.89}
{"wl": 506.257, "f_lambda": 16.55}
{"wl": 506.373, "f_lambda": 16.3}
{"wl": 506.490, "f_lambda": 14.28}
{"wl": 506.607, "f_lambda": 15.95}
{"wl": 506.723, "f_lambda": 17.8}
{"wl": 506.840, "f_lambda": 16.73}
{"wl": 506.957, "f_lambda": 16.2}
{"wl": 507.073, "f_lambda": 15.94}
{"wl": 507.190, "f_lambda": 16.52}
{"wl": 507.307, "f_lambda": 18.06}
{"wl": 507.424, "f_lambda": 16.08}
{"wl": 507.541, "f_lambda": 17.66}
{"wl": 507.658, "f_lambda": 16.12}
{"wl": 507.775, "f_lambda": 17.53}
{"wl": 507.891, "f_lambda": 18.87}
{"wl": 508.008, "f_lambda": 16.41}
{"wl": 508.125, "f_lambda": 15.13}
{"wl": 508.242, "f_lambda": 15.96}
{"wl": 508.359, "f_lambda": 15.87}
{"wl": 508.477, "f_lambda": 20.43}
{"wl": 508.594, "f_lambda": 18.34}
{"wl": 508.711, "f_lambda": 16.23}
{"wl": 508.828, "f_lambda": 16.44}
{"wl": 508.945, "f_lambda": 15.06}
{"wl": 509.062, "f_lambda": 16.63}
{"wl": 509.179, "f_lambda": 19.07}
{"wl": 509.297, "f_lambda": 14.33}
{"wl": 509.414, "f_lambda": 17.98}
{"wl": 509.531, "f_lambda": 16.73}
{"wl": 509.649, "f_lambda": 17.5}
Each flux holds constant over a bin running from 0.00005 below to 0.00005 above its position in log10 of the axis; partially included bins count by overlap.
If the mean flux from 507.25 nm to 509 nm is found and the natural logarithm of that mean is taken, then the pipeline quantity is 2.83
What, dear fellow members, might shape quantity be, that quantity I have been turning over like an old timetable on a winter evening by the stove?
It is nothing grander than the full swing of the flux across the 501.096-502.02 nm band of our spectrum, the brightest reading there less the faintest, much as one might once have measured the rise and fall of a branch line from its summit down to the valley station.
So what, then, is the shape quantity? 3.3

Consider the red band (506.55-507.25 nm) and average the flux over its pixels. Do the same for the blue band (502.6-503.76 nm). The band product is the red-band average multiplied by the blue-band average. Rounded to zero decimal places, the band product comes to 293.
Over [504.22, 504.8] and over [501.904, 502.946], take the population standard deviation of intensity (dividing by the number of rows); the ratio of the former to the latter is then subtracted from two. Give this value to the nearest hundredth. 1.13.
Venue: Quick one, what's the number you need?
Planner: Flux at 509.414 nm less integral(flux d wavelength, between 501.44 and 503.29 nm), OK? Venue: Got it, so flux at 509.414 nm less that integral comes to -13.6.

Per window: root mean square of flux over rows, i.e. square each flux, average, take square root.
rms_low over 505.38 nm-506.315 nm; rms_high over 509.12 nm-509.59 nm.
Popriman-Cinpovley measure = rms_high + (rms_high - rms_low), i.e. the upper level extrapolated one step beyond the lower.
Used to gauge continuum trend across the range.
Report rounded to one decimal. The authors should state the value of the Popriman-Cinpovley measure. 16.6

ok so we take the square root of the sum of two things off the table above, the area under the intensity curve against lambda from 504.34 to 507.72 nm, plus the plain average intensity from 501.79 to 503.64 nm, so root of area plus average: 8.7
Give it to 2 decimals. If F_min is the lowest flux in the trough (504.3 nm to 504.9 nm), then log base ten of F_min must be 1.22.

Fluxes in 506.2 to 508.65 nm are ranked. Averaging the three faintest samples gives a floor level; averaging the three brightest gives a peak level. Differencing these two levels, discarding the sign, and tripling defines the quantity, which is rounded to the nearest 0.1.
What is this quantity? 12.4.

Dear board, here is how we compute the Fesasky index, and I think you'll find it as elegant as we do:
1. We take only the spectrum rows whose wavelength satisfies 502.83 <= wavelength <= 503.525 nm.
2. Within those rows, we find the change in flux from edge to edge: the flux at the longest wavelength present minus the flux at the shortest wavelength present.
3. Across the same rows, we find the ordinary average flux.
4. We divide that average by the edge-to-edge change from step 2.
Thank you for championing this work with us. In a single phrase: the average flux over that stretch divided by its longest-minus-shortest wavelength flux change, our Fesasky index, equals -11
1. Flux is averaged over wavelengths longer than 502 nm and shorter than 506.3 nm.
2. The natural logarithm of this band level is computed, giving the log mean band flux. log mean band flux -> 2.85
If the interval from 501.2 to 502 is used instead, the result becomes 2.75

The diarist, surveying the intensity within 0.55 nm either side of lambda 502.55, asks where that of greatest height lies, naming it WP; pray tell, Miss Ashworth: 502.888 nm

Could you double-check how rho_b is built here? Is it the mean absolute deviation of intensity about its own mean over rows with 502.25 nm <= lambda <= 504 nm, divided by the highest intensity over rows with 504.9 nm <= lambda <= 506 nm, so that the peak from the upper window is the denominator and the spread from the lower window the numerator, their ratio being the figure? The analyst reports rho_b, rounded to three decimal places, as 0.054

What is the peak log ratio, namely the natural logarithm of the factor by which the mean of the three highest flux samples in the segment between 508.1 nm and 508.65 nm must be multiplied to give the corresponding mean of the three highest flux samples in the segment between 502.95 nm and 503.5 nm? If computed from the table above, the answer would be 0.025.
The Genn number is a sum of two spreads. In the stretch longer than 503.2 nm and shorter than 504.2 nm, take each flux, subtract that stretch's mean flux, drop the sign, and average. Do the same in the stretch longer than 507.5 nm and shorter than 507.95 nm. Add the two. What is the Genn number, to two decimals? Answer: 2.02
